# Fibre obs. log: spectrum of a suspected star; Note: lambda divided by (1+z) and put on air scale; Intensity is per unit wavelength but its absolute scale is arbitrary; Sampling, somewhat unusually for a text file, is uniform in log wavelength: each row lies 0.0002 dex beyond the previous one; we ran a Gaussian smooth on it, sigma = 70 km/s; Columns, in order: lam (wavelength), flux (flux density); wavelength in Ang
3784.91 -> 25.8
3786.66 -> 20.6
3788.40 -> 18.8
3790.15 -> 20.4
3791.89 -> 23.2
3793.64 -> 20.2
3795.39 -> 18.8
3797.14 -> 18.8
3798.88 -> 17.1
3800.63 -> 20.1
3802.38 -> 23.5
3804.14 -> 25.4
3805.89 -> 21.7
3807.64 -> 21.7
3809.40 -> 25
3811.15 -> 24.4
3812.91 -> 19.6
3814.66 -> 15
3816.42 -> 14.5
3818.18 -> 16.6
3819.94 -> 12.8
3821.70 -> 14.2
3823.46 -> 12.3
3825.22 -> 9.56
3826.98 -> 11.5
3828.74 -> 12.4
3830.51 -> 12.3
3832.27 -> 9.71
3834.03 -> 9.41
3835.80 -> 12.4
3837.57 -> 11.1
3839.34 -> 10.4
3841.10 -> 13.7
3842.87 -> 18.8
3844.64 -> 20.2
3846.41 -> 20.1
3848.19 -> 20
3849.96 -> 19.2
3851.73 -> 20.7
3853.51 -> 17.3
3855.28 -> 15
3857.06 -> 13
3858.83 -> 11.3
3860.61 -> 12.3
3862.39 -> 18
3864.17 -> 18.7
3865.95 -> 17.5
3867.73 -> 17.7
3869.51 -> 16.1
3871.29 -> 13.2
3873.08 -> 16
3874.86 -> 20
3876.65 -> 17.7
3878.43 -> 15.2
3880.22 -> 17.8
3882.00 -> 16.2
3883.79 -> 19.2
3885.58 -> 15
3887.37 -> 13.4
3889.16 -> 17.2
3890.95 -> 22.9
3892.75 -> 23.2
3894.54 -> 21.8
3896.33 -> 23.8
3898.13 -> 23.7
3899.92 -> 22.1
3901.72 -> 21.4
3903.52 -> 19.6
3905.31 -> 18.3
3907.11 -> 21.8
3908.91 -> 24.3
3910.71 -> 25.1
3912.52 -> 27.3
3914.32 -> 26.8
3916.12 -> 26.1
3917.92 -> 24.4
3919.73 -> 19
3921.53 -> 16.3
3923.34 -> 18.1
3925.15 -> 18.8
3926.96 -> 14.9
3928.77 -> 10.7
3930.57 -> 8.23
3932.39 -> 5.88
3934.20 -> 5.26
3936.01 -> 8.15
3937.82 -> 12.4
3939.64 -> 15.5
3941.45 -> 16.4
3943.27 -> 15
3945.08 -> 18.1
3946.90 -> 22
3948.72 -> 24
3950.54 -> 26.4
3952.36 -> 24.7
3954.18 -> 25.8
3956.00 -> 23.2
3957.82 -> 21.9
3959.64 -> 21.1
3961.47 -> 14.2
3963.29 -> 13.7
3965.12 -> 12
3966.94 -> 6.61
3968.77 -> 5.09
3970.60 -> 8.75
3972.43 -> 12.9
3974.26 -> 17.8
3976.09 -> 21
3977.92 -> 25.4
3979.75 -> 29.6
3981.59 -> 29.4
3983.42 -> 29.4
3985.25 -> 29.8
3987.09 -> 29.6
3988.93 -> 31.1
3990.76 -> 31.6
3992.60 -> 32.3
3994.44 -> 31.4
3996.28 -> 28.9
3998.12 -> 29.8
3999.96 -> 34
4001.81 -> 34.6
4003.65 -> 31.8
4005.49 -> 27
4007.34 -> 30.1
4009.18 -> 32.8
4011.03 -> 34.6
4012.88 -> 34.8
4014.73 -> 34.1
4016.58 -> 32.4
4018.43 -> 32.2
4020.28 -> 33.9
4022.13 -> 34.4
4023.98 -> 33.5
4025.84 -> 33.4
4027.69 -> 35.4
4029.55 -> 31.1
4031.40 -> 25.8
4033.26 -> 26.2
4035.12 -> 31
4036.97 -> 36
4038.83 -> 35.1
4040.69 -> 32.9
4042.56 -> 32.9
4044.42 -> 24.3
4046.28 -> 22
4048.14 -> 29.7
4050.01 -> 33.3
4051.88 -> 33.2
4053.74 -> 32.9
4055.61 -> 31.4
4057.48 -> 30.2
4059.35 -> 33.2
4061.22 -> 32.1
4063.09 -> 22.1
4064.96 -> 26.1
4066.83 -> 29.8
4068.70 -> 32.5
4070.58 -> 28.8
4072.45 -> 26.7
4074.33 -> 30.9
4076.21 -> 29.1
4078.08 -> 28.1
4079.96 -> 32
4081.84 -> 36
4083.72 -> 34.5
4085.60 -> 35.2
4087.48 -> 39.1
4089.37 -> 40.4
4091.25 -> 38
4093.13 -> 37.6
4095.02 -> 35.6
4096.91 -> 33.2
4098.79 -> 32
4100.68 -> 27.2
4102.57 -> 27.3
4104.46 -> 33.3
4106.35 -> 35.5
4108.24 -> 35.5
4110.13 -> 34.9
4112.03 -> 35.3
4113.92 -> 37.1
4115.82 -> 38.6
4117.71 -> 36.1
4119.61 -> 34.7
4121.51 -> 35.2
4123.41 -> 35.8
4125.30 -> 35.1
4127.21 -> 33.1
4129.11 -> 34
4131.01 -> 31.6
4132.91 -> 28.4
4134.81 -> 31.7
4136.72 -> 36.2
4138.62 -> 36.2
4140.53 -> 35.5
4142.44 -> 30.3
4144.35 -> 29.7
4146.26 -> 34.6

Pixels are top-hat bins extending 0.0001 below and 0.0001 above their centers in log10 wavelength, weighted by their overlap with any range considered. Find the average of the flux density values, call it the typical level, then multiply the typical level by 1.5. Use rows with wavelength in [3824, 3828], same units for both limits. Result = 16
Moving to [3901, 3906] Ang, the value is 30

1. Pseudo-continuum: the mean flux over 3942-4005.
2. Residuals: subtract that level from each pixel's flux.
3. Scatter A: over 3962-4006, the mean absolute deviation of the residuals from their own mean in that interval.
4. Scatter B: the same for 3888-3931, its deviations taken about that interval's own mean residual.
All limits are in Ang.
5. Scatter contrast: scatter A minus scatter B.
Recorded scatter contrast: 4.3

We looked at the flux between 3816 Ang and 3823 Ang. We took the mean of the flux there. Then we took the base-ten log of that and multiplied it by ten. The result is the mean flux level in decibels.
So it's 11.6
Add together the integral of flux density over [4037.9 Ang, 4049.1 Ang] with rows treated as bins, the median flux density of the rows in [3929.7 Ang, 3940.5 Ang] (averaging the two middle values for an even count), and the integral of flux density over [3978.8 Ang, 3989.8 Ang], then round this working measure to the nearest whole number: 666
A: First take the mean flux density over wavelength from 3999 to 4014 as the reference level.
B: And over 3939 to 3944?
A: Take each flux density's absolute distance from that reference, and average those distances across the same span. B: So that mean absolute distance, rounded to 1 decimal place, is 16.8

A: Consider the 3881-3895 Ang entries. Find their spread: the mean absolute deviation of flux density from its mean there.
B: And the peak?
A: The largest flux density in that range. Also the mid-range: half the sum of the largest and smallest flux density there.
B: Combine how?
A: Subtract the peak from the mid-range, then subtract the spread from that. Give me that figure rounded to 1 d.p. -8.1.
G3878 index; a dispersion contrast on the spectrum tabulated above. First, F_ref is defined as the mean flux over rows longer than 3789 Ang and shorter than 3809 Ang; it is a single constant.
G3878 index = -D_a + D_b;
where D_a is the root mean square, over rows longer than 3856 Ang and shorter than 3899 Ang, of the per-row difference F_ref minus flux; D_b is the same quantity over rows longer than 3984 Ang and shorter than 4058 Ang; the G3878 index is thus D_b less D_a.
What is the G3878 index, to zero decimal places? 6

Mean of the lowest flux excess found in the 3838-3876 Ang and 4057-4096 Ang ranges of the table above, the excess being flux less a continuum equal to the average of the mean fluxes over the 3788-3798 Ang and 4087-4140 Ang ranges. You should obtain -11.1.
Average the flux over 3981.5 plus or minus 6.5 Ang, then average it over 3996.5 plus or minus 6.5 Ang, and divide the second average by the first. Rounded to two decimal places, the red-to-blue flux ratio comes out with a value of 1.15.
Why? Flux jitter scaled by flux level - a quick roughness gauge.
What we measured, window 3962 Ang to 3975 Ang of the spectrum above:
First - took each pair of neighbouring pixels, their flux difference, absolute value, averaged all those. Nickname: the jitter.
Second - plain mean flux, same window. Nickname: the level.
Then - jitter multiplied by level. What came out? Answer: 39.0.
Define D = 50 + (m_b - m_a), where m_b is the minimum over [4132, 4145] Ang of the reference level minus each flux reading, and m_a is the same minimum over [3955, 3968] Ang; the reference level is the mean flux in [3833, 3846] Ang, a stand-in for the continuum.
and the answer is 37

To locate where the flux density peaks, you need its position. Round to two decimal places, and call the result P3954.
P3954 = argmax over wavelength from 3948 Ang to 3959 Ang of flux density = 3950.54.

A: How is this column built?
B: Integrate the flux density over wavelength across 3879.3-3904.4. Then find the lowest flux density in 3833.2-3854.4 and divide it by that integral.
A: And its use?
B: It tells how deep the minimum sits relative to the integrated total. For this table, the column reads 0.019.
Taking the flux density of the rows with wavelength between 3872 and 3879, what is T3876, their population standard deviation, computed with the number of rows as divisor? 1.8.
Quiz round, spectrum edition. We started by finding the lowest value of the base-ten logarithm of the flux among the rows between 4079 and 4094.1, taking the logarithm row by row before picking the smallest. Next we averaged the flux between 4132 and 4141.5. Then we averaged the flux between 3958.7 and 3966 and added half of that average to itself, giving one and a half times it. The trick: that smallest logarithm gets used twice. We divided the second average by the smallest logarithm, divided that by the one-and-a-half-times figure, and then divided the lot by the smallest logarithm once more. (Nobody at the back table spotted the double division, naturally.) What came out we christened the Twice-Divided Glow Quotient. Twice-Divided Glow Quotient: 0.65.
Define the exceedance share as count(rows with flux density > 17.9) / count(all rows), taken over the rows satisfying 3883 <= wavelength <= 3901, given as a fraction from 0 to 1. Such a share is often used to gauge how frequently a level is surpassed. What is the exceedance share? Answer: 0.7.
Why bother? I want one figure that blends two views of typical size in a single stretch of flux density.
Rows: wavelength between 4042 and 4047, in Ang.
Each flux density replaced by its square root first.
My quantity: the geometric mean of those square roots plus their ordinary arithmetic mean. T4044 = 10.2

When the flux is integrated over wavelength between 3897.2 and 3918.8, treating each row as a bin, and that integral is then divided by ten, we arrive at 51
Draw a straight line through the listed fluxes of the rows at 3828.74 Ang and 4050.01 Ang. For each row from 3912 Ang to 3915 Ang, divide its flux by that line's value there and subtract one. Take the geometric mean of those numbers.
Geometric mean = 0.33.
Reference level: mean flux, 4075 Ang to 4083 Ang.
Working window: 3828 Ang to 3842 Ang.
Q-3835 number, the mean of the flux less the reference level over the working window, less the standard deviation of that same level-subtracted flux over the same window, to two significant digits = -21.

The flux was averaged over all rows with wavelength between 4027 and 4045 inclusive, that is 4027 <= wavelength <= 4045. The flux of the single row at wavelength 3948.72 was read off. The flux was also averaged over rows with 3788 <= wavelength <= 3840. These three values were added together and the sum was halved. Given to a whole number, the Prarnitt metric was 36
